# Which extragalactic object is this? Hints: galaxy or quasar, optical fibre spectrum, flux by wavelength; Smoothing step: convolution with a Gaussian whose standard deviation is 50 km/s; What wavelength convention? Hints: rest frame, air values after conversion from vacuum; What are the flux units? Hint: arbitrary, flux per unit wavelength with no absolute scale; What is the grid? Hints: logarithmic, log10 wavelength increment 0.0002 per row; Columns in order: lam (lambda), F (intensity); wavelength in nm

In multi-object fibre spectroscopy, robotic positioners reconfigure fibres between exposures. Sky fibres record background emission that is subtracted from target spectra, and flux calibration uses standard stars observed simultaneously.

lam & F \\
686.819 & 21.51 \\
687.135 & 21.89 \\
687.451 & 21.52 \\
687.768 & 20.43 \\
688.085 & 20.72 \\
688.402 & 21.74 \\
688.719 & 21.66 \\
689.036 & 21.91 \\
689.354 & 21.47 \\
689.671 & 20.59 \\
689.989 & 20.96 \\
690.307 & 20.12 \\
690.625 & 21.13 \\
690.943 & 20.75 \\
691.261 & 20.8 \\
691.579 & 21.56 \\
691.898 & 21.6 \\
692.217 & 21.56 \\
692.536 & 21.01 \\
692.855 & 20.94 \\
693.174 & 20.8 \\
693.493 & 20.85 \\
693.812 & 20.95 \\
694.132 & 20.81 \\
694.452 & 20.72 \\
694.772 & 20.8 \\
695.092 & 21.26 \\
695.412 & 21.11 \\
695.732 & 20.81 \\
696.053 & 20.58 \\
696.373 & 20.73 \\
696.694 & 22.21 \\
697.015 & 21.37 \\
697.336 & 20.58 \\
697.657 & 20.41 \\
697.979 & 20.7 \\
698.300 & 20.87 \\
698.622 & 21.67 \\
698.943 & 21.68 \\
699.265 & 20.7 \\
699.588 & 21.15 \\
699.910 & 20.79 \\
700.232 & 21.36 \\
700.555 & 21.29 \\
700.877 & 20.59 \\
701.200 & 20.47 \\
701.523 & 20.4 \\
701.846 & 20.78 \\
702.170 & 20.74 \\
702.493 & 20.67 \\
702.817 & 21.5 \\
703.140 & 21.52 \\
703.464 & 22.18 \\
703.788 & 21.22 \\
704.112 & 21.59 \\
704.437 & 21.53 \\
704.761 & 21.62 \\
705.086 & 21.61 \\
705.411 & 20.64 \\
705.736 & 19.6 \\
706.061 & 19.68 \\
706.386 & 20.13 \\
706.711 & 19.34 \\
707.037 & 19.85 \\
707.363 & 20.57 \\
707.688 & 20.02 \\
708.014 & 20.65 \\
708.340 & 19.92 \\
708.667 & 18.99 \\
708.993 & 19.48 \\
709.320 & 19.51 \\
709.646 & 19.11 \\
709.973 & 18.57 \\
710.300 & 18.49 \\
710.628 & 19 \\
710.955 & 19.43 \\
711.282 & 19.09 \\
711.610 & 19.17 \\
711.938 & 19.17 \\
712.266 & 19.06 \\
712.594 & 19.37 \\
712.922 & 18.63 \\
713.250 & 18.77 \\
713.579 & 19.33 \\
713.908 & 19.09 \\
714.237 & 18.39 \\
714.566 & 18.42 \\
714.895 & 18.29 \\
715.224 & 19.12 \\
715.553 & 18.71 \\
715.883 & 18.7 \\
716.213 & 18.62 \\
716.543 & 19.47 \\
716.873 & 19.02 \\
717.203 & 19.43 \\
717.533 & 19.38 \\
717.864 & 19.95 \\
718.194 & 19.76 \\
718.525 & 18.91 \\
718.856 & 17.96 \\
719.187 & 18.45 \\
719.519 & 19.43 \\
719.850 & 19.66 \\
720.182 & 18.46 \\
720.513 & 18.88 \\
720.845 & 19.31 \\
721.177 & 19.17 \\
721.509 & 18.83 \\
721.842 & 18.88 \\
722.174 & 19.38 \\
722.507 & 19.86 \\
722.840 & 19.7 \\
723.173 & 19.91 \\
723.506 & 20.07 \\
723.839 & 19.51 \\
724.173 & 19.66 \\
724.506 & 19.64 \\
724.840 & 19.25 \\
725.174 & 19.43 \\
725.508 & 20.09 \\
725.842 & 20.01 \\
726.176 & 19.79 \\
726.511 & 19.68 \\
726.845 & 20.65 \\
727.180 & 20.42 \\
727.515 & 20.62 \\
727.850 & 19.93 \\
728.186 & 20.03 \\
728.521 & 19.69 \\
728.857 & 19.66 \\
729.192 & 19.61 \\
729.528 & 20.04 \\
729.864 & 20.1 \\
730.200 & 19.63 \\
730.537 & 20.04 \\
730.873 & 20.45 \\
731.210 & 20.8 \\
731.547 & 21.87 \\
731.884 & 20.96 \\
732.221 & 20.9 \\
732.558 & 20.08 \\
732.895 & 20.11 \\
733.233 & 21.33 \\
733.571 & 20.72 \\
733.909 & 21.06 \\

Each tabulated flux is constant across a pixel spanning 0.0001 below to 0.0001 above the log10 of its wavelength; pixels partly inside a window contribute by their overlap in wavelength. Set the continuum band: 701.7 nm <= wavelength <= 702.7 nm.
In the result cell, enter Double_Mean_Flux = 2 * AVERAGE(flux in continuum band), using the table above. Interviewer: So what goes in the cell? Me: 41.5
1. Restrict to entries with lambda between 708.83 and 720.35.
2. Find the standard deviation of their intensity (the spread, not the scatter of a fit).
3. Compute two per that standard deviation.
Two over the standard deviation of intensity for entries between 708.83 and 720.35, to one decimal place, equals 4.3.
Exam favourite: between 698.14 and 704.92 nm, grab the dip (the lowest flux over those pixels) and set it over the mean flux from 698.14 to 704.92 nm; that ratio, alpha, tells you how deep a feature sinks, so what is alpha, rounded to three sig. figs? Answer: 0.964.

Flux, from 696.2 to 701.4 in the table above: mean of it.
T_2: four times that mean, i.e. 84.1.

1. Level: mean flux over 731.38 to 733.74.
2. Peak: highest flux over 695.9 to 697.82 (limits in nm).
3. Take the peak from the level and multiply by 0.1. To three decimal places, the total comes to -0.136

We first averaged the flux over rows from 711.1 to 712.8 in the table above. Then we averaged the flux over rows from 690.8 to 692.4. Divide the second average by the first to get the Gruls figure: 1.11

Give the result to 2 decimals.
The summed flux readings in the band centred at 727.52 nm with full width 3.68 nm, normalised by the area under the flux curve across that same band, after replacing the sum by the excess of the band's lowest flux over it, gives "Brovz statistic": -2.72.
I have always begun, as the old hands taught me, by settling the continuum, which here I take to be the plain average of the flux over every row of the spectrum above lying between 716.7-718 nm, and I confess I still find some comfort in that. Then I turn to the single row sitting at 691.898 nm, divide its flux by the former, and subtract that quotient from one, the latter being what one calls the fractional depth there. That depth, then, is -0.111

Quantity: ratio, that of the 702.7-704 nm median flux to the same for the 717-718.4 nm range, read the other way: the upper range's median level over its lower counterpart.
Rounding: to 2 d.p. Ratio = 0.91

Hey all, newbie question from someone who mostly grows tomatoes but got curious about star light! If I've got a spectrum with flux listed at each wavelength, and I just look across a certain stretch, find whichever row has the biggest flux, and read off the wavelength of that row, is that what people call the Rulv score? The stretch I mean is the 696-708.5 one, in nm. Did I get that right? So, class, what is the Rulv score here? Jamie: 696.694 nm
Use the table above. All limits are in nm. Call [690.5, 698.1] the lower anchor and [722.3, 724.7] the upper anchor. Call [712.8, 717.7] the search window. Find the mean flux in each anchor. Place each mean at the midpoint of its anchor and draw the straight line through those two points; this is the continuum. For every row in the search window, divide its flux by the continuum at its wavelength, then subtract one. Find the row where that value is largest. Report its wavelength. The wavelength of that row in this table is 716.543 nm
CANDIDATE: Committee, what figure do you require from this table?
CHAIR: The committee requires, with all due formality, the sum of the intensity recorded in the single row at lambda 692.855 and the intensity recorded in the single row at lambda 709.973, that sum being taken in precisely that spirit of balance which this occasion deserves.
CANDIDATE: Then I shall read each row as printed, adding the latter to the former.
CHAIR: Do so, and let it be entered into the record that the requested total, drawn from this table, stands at 39.5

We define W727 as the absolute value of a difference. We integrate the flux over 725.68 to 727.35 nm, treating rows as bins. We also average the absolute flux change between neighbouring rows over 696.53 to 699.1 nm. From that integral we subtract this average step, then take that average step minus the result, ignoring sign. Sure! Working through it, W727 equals 33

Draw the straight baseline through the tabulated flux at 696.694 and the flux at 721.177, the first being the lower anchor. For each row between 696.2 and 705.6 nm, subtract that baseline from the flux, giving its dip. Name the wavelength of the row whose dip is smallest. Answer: 697.657 nm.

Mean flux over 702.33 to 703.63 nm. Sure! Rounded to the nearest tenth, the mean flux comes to 21.5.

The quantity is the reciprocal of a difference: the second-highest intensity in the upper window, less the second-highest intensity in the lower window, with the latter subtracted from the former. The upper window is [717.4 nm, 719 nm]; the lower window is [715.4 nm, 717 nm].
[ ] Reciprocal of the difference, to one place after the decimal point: 1.4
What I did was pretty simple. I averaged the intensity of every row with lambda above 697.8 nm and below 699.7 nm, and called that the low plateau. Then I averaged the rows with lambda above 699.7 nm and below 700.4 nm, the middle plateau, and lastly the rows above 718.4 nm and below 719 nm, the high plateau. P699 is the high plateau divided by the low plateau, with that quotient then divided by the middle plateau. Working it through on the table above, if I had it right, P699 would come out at 0.041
